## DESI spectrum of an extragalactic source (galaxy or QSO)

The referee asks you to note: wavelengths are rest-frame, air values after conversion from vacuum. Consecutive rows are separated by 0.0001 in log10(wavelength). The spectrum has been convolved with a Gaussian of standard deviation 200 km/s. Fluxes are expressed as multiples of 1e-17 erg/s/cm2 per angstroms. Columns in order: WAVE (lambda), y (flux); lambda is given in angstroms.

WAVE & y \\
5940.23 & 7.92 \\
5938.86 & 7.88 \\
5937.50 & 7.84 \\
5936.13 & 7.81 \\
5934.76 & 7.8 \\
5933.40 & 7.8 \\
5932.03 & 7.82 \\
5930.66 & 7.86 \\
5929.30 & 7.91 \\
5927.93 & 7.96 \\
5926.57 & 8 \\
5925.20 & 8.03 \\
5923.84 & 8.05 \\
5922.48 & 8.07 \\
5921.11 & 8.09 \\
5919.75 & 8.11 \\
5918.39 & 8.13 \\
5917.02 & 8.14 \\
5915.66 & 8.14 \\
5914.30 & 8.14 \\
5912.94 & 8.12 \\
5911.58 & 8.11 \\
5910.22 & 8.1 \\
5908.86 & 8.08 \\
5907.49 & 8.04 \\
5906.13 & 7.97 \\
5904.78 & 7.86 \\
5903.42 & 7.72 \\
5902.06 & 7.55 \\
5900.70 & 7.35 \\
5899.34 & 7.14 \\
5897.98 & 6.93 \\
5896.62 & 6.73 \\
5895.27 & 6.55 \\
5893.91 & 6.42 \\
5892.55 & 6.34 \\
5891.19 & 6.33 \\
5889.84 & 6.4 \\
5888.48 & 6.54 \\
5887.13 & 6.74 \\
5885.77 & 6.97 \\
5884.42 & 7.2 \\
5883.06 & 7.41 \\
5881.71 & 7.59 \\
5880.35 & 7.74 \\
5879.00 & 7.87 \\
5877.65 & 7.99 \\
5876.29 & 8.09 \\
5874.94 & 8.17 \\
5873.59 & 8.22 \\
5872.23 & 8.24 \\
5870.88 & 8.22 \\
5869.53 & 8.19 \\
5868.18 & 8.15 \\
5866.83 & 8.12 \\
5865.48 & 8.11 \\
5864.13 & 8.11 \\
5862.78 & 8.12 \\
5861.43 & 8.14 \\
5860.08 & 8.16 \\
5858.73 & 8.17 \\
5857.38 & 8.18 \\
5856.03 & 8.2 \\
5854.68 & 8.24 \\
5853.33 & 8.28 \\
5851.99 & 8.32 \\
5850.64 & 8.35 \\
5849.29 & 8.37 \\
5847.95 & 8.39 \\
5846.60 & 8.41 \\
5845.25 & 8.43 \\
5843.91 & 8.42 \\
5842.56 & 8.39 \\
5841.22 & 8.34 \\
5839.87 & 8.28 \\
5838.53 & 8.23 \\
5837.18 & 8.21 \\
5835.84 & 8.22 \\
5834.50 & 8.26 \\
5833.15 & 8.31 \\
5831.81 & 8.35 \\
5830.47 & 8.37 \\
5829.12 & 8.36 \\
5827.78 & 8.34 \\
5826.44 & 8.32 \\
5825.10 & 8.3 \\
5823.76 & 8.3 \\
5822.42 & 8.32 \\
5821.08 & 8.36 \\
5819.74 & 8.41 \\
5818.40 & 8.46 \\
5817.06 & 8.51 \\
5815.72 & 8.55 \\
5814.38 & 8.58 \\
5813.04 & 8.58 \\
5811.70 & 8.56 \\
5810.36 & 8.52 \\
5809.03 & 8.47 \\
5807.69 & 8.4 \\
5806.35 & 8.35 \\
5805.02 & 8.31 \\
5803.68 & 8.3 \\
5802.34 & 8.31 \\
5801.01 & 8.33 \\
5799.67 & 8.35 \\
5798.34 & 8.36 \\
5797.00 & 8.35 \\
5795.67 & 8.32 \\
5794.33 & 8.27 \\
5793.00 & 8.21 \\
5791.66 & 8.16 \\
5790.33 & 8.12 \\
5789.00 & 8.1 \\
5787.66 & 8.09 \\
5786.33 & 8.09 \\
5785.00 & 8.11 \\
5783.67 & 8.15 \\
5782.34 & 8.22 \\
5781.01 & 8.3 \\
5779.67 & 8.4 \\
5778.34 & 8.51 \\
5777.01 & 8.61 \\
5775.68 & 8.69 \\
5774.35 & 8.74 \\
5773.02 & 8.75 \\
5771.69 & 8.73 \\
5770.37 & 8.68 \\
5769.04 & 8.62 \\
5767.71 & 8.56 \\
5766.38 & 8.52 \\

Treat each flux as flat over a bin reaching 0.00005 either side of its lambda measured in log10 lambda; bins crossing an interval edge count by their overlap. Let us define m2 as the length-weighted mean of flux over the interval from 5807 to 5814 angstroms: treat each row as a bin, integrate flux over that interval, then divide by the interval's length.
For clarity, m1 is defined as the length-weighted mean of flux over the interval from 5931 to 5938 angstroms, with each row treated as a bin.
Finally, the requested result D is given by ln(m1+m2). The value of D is 2.79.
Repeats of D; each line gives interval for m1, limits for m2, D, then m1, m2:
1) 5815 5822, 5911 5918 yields 2.81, 8.5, 8.1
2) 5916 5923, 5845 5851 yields 2.80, 8.1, 8.4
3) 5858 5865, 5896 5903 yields 2.73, 8.1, 7.2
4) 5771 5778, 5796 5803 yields 2.84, 8.7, 8.3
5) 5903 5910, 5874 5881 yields 2.77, 8.0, 8.0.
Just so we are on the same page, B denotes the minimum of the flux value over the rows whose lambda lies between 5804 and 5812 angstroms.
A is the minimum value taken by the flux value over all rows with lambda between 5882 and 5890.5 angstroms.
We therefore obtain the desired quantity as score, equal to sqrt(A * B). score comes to 7.29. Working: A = 6.4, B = 8.31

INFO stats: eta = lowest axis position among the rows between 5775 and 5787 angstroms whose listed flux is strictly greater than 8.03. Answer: 5775.68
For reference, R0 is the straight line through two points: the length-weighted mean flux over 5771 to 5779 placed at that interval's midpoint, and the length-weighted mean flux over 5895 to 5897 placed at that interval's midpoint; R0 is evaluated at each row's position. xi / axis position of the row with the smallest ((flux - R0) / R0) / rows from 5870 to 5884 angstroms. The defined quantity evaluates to 5883.06 angstroms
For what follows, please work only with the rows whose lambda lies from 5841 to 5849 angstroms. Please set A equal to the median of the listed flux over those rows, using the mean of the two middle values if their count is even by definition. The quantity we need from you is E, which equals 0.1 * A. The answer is 0.84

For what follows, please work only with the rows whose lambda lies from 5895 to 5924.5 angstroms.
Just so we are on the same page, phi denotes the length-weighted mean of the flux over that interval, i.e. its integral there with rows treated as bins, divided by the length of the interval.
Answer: 7.80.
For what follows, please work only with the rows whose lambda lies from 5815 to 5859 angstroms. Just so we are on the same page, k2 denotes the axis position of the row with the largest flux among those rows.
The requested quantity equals 5815.72 angstroms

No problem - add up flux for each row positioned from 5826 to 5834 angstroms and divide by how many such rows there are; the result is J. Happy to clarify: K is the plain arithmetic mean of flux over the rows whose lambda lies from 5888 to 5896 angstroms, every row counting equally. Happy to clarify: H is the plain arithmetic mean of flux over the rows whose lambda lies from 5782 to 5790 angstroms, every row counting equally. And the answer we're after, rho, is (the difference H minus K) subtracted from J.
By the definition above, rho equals 6.6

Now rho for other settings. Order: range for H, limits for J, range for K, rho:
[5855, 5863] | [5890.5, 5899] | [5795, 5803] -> 6.7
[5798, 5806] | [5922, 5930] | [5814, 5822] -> 8.2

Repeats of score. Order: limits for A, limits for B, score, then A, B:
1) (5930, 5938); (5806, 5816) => 8.07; 7.8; 8.35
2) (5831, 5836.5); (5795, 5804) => 8.26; 8.22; 8.3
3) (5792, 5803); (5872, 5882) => 7.89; 8.21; 7.59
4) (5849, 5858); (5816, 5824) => 8.24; 8.18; 8.3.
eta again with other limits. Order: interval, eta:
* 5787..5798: 5787.66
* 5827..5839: 5827.78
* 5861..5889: 5861.43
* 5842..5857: 5842.56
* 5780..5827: 5781.01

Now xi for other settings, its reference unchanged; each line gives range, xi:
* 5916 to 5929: 5917.02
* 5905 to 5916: 5906.13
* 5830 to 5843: 5835.84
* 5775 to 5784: 5783.67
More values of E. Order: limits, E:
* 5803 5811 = 0.84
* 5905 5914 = 0.81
